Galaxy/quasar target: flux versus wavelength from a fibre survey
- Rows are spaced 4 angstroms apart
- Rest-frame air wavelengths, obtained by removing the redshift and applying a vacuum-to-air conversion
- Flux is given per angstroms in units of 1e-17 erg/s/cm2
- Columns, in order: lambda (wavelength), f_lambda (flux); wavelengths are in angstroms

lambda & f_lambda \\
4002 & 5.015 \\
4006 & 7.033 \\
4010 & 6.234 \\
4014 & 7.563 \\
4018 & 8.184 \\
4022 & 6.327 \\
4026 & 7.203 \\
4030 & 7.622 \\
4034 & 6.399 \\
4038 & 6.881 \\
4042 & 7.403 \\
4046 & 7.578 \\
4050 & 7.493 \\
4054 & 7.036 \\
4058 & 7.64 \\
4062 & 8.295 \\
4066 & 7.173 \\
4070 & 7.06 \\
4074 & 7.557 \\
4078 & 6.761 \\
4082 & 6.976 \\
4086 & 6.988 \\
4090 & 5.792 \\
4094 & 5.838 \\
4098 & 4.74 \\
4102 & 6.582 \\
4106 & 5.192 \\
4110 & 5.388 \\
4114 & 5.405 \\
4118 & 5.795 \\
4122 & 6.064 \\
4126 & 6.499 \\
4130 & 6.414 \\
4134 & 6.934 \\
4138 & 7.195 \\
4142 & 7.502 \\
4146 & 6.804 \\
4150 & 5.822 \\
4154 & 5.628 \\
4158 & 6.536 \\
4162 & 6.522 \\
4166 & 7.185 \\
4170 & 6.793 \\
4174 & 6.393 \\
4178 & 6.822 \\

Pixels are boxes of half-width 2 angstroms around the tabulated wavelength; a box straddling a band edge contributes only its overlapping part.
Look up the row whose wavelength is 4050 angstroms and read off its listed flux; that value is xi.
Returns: 7.493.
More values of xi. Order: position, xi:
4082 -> 6.976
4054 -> 7.036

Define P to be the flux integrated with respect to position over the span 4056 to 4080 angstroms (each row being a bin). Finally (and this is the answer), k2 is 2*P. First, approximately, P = 178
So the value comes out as 356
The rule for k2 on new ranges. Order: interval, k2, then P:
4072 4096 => 319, 160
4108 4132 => 285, 142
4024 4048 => 345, 172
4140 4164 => 311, 155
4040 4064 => 364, 182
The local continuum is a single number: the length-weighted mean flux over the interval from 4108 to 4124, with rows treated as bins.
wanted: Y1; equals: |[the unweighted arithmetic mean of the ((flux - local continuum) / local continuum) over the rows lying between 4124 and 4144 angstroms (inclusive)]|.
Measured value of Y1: 0.220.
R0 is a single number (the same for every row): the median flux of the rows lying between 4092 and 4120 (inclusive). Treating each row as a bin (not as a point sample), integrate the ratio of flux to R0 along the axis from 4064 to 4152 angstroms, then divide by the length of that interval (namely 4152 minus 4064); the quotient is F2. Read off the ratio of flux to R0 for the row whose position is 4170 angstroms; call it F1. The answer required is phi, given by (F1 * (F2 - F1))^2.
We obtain 0.009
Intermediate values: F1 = 1.26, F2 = 1.18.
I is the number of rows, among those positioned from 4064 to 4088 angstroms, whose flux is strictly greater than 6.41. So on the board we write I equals 6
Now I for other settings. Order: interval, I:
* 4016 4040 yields 4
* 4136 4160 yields 4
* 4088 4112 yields 1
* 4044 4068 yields 6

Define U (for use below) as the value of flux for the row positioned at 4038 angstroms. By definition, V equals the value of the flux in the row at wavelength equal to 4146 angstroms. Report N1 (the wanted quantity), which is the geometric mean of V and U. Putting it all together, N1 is 6.84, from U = 6.881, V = 6.804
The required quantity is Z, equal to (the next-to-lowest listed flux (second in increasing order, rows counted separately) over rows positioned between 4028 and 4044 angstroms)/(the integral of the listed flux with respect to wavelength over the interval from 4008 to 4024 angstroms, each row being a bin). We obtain 0.061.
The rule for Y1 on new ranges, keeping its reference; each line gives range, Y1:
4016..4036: 0.262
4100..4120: 0.002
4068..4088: 0.248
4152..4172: 0.154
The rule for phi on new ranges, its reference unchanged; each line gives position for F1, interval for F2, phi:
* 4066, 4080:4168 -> 0.050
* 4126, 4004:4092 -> 0.021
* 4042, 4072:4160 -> 0.079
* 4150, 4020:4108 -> 0.041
